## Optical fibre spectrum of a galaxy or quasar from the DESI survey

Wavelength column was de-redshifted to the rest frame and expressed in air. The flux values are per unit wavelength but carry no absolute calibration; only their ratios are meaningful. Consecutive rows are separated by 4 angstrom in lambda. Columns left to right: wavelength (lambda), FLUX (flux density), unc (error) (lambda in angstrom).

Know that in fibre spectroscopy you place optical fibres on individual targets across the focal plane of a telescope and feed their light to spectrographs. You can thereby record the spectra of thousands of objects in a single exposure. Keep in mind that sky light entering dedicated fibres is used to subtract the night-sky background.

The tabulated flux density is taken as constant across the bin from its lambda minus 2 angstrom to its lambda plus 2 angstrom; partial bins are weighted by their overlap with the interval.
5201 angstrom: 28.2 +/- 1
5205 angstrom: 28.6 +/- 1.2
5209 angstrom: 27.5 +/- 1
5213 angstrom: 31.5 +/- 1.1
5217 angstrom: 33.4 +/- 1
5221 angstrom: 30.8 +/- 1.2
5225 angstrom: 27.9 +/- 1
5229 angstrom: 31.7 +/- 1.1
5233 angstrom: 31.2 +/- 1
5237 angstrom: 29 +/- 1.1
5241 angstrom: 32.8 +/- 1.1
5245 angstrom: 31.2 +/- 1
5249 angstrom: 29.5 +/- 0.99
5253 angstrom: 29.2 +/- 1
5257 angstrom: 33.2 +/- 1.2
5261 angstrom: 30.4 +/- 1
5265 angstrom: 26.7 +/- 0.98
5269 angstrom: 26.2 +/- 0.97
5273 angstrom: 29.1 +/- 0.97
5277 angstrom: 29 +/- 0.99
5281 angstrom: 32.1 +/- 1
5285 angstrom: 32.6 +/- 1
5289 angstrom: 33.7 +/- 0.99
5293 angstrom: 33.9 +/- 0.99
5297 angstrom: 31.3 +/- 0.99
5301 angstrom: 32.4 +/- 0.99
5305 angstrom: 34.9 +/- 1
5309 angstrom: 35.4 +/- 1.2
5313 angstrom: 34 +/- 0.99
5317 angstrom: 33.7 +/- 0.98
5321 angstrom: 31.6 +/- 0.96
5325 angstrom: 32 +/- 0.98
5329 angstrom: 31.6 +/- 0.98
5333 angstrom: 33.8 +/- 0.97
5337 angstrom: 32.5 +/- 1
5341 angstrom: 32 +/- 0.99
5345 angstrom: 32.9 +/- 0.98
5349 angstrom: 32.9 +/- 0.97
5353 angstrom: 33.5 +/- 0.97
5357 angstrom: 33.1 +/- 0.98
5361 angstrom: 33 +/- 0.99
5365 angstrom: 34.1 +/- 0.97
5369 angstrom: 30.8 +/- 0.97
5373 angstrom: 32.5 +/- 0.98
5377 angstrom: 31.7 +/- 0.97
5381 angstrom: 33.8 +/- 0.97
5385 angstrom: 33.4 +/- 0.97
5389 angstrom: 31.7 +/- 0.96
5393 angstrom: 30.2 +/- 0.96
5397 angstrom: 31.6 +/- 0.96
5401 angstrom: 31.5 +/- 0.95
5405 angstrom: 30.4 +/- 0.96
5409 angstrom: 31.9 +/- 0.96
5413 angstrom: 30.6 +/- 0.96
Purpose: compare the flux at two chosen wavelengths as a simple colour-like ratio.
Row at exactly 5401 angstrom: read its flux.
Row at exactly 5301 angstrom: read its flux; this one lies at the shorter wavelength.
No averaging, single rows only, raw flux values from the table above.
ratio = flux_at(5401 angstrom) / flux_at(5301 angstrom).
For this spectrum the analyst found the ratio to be 0.97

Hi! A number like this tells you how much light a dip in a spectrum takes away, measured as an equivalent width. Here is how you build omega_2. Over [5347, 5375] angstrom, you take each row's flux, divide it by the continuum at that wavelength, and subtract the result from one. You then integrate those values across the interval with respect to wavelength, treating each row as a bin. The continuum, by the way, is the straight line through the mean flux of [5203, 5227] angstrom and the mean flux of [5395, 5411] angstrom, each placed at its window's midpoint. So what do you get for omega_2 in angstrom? -1.6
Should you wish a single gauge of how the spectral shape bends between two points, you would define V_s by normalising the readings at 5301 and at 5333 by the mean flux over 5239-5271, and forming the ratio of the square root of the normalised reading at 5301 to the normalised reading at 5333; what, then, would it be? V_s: 0.92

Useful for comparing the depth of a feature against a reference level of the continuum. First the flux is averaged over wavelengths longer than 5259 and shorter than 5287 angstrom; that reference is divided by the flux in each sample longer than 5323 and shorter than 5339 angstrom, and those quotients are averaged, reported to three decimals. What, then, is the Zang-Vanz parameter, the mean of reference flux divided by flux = 0.907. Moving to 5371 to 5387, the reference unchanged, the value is 0.897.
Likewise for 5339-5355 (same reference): 0.897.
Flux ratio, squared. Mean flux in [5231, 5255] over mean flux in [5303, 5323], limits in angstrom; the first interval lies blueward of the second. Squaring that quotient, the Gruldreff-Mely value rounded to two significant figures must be 0.81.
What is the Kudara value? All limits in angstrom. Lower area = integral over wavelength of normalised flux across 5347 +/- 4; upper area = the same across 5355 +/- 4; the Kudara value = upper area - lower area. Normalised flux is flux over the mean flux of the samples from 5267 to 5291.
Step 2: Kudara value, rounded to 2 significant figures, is 0.11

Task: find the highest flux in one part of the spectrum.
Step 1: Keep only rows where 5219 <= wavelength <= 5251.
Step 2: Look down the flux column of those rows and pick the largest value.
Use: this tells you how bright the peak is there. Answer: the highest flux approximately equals 32.8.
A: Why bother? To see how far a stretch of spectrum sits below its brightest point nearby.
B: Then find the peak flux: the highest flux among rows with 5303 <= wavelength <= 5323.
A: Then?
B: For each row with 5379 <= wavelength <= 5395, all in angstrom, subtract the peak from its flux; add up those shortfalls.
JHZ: -12.5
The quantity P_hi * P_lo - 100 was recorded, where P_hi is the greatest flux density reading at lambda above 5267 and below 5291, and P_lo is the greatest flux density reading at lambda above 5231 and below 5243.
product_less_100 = 1005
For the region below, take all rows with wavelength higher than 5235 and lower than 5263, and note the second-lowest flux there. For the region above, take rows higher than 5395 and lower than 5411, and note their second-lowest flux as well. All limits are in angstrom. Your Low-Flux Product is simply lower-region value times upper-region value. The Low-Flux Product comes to 920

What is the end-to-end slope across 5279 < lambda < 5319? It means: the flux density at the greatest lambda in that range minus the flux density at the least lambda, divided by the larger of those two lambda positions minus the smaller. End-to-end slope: 0.044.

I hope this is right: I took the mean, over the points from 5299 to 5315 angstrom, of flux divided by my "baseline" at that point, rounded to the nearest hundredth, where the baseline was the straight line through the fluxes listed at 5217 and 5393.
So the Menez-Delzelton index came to 1.08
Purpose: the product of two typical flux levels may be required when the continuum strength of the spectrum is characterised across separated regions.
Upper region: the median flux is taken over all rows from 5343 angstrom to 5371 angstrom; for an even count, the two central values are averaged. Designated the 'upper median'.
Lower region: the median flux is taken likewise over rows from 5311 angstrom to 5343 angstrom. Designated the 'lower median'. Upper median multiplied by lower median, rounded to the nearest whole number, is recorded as 1064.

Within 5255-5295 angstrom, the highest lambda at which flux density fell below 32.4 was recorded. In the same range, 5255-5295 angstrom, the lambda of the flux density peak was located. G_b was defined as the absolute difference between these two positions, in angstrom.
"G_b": 12 angstrom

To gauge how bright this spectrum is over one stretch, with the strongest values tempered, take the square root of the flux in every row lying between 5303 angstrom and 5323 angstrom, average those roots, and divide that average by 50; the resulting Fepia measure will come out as 0.116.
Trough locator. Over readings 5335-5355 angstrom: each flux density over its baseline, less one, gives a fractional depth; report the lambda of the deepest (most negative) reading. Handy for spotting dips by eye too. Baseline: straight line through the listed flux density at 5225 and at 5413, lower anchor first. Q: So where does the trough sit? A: 5341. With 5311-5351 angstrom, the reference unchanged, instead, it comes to 5329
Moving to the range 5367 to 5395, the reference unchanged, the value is 5393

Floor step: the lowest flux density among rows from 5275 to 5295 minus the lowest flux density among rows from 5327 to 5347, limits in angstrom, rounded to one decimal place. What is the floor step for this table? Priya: -2.6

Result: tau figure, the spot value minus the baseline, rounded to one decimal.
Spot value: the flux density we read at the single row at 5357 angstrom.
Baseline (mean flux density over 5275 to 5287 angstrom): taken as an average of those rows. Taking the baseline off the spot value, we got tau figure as 1.9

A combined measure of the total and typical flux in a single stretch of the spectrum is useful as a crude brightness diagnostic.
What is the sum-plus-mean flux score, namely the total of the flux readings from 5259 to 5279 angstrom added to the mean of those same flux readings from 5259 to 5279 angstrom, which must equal 170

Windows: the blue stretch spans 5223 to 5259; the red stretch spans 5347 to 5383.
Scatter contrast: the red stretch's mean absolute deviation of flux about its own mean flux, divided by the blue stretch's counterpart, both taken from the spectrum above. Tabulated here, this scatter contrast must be 0.50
